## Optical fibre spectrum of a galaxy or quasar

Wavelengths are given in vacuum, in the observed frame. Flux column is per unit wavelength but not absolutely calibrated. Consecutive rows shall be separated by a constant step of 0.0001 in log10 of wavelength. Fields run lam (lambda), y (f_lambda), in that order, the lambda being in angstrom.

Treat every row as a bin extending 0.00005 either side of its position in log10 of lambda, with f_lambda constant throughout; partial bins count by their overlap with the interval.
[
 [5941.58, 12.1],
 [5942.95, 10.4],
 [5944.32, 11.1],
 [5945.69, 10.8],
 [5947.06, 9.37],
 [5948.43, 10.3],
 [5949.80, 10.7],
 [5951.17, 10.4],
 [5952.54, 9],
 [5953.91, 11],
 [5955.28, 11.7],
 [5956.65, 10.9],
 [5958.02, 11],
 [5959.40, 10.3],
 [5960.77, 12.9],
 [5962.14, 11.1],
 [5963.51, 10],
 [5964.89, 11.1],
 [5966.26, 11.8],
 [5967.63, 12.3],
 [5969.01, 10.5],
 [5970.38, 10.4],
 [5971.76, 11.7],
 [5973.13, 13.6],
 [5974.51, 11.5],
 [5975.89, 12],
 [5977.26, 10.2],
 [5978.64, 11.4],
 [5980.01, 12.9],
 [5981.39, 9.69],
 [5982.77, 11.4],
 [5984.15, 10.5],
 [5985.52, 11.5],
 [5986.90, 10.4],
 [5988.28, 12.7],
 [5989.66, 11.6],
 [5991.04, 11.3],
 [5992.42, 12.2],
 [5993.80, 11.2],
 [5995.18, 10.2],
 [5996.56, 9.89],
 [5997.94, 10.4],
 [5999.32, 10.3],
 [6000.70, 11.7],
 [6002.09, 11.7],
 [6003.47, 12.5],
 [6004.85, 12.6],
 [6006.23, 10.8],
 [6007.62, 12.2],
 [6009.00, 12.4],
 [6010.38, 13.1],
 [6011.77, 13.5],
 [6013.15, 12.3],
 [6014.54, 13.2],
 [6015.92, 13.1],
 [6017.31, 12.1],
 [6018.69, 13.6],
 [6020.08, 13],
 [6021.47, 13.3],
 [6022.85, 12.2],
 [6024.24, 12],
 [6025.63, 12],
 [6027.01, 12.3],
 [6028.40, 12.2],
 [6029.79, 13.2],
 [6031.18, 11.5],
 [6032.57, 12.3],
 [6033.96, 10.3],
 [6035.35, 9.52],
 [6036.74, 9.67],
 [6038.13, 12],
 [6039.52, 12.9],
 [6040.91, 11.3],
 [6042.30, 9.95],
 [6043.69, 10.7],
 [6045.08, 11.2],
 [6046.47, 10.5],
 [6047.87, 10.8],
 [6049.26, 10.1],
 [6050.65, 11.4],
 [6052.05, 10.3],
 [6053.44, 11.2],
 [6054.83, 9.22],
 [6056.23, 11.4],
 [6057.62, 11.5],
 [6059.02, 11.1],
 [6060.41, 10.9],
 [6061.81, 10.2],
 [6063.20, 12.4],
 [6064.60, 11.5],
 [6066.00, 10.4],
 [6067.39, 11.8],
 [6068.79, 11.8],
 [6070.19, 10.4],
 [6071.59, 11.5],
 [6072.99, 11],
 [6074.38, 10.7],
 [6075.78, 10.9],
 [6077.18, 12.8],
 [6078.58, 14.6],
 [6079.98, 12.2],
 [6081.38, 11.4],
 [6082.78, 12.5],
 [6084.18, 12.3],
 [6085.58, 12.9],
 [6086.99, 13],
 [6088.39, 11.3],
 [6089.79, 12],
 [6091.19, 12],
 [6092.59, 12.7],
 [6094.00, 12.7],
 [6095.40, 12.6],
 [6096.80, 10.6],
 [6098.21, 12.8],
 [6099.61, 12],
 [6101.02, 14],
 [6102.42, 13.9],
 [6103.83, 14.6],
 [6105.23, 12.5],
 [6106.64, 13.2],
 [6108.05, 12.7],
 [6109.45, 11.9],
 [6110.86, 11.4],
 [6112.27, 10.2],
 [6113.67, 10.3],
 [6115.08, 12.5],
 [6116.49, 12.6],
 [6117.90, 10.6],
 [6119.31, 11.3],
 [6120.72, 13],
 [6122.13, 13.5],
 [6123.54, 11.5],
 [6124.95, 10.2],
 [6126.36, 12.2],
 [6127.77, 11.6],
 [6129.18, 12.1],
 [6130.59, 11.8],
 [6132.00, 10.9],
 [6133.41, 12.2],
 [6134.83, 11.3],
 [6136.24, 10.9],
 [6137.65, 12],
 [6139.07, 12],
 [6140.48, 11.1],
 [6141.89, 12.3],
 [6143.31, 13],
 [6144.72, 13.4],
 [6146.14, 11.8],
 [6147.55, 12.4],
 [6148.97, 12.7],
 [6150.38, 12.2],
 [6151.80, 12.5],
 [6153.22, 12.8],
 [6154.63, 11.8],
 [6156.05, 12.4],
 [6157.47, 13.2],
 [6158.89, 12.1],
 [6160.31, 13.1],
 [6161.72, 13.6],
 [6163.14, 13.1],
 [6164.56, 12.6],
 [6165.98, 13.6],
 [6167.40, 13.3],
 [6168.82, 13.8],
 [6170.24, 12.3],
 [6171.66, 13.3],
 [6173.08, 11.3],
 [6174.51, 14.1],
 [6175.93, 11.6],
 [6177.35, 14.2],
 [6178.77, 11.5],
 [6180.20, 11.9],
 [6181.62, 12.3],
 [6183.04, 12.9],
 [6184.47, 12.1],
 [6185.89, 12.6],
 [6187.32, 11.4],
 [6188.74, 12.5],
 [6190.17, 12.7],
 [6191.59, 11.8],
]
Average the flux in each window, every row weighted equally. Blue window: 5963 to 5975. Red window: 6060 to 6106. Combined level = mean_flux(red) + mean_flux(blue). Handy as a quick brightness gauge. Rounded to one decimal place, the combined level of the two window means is 23.5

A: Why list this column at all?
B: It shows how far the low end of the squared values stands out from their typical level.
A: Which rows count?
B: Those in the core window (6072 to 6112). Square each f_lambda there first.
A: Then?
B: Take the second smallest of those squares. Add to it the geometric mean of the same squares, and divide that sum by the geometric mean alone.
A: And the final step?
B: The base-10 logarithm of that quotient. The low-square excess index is 0.243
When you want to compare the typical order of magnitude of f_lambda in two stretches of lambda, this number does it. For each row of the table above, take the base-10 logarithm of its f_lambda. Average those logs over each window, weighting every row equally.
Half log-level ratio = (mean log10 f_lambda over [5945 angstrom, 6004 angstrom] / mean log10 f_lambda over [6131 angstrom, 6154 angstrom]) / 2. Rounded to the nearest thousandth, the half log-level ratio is 0.483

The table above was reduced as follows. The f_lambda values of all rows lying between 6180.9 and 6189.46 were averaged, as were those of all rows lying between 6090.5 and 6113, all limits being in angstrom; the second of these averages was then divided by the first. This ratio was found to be 1.02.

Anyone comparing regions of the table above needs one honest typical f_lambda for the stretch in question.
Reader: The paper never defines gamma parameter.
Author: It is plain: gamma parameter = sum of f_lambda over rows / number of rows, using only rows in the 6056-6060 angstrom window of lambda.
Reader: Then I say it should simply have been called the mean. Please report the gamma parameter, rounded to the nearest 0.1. 11.3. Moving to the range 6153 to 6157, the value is 12.3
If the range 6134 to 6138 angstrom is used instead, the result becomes 11.4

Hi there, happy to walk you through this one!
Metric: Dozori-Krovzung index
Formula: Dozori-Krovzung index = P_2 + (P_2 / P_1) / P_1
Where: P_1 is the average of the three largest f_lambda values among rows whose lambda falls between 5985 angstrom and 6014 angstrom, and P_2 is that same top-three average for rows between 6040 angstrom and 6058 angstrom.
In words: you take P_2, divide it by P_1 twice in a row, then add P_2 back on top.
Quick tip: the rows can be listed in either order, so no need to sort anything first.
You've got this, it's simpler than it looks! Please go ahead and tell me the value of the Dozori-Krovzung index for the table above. 11.5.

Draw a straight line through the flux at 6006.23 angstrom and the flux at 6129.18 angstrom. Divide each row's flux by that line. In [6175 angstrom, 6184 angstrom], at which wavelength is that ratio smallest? 6178.77 angstrom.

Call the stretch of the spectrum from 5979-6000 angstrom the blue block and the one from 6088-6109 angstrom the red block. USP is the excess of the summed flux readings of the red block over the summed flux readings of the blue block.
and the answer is 23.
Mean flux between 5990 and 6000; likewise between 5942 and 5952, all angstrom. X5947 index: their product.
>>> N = 113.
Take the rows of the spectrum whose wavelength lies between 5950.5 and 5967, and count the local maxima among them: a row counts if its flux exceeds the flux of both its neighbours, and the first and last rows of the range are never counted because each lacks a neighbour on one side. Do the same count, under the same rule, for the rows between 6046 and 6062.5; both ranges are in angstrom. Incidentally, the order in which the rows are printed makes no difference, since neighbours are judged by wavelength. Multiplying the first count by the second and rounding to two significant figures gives 12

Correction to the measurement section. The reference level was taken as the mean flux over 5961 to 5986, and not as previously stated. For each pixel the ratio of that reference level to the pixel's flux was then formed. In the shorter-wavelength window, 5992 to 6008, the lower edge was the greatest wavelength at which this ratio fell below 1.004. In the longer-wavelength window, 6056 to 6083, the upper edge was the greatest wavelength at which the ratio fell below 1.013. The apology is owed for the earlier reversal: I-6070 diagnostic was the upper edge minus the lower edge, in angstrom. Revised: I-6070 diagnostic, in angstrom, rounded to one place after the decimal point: 75.2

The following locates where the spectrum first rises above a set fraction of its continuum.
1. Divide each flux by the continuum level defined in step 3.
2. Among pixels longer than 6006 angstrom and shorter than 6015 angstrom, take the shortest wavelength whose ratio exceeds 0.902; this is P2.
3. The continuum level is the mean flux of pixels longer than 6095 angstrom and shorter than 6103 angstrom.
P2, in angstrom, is 6007.62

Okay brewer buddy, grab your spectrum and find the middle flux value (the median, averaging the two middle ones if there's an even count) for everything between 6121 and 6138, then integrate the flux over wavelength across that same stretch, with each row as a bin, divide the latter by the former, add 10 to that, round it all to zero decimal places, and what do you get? 27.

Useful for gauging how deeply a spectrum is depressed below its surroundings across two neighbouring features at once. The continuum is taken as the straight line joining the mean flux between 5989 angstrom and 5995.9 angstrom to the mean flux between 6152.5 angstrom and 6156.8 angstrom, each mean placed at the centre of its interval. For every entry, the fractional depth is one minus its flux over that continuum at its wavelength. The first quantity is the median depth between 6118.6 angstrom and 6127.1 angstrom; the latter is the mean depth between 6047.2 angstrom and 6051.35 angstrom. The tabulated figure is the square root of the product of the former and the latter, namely 0.043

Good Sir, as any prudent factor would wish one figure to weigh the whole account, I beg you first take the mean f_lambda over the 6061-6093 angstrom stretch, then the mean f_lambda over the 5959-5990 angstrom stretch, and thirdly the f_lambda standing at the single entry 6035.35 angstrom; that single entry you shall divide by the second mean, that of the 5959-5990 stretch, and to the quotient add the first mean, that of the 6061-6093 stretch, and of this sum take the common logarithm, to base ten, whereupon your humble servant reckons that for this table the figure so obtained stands 1.10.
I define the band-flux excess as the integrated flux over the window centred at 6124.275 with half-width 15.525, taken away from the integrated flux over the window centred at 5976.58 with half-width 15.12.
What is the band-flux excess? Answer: -18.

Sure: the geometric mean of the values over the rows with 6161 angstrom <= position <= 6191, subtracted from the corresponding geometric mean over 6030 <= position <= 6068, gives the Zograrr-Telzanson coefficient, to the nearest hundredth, -1.74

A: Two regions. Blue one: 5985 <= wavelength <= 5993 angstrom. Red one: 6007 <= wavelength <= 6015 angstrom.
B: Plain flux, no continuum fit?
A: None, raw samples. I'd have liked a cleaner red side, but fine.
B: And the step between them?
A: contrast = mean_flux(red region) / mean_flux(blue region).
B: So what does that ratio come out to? 1.10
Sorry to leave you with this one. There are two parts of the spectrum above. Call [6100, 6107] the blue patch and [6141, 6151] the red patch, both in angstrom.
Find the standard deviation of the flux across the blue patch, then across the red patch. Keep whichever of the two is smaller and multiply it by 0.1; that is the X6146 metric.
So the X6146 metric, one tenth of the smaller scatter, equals 0.05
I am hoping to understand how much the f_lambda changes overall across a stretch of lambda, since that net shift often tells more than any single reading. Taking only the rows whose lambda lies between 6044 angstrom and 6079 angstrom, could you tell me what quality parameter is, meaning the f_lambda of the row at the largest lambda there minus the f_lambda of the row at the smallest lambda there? 3.4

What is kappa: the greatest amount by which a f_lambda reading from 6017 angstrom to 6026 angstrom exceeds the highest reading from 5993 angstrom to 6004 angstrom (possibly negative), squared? 1.2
